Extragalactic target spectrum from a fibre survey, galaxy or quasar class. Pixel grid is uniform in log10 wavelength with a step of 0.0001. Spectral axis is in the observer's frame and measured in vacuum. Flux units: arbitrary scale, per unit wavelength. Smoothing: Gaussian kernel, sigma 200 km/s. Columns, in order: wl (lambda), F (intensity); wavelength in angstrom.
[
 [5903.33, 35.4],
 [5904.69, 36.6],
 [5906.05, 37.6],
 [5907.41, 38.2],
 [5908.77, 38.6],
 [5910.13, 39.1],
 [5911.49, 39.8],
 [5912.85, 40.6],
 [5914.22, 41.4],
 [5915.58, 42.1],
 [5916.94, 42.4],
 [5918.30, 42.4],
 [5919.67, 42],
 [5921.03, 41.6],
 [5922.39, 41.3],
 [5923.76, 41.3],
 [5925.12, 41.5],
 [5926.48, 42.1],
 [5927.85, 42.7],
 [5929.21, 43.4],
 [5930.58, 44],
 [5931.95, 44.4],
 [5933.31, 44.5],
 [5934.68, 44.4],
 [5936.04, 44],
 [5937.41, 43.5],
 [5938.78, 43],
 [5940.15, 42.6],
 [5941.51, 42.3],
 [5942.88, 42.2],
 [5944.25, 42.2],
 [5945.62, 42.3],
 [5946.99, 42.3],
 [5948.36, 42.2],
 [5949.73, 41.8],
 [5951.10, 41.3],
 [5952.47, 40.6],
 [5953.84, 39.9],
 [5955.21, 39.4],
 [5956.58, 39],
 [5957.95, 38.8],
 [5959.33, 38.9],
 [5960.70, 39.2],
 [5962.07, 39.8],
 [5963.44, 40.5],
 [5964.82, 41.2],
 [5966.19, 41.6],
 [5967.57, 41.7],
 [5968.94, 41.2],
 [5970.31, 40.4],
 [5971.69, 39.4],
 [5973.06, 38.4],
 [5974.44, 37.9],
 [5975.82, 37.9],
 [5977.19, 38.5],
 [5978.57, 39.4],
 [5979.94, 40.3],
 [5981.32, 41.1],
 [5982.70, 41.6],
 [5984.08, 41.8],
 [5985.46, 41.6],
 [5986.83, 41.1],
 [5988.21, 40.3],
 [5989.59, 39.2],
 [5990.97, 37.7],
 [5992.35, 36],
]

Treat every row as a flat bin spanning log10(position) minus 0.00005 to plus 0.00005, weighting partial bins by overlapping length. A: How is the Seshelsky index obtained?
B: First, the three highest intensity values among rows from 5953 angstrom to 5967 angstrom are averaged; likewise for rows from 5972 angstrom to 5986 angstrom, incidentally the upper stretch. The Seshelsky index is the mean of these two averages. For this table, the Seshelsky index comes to 41.38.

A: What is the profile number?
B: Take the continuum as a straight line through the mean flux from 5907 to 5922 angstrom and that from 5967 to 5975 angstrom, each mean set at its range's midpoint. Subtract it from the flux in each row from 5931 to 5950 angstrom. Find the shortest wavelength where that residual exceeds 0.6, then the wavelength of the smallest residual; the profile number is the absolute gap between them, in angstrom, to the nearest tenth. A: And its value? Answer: 17.8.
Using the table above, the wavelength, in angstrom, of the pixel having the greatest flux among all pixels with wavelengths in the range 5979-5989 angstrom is 5984.08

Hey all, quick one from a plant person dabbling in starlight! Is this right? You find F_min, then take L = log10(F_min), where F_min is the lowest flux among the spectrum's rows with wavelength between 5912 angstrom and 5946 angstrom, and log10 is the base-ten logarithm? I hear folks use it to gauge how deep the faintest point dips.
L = 1.61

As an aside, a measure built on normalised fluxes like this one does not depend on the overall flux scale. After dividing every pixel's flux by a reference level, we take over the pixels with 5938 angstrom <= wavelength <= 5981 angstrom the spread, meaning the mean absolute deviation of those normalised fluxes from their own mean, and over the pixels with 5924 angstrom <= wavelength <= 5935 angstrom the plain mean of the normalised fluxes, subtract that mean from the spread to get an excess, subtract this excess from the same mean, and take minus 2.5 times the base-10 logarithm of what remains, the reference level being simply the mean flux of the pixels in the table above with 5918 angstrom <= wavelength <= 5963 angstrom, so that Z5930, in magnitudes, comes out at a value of -0.77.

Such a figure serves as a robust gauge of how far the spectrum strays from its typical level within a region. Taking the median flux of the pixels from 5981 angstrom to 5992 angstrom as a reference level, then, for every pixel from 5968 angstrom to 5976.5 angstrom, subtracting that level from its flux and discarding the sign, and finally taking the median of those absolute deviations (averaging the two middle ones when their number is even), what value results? 2.2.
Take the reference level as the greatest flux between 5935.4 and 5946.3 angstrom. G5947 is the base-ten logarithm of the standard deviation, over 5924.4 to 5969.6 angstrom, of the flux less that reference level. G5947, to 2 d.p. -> 0.22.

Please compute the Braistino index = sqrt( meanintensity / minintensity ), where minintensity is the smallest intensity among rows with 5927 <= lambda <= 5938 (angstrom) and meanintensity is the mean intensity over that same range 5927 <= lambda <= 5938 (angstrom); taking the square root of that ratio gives 1.01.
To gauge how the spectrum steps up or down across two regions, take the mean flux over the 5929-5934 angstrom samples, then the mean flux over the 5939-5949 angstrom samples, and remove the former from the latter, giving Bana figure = -2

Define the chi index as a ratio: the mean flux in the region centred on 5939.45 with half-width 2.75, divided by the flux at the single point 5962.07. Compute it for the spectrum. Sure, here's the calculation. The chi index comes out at 1.08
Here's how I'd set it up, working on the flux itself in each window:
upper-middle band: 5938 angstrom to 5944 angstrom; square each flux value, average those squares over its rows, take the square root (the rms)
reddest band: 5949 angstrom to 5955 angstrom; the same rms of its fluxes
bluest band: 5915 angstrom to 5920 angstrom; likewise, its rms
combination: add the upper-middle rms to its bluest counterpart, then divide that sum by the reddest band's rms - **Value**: 2.07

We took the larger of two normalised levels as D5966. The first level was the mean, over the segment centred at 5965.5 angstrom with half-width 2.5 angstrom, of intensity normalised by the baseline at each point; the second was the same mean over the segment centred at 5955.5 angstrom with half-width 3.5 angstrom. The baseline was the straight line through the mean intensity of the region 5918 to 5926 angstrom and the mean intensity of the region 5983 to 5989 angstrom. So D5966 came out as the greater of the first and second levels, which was 1.00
